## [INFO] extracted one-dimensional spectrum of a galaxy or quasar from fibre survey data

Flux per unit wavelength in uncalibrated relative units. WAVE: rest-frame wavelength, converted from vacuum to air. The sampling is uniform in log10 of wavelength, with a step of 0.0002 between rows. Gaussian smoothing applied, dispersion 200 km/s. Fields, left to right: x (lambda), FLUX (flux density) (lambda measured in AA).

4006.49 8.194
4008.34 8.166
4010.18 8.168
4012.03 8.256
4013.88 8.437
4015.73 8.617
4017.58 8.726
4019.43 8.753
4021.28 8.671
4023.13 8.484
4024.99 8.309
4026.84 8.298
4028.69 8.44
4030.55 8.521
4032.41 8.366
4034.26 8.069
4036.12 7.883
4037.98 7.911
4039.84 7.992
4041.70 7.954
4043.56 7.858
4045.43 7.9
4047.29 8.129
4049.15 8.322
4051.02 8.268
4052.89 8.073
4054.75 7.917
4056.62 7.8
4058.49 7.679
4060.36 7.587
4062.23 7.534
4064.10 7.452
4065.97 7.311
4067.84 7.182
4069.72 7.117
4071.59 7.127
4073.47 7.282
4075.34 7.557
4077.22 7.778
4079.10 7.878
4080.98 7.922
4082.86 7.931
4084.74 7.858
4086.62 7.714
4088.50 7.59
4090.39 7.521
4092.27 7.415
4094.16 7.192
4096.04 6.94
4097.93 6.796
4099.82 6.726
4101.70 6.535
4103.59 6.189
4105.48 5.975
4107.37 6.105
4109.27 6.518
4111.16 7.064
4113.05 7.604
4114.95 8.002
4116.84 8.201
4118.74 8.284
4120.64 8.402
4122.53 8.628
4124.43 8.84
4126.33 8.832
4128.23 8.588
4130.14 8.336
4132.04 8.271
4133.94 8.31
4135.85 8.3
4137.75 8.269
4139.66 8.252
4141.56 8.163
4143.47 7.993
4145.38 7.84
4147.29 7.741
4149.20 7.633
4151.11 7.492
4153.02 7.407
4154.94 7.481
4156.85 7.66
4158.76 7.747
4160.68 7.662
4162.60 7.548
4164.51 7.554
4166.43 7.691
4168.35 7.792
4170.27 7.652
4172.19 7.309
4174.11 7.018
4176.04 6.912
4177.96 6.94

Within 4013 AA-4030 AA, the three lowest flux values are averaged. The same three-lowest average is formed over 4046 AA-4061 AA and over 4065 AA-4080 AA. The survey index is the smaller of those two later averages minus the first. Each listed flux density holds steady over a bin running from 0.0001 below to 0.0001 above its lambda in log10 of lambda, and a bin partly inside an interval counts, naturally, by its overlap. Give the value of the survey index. -1.2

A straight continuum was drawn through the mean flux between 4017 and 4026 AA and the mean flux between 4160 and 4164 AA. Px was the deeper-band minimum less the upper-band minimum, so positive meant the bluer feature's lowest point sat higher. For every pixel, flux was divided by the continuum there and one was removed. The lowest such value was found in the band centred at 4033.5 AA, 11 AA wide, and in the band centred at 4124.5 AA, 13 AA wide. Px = -0.12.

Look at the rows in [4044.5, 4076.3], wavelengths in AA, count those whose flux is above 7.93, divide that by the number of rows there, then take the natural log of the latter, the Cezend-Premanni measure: -1.4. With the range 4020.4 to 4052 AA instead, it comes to -0.3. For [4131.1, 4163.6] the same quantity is -0.9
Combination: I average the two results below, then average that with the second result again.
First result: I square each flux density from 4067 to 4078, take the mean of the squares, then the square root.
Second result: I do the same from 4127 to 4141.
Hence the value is 8.1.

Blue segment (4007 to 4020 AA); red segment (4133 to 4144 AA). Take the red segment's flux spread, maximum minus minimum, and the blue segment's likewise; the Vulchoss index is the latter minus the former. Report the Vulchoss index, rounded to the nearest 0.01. 0.27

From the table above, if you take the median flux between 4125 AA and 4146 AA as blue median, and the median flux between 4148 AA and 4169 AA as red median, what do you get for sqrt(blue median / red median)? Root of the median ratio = 1.04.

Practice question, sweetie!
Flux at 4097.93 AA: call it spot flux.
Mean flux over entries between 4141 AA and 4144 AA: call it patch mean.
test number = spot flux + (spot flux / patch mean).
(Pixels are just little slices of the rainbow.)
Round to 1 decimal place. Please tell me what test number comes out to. 7.6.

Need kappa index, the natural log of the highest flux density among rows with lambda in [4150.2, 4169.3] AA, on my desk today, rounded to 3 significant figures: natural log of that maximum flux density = 2.05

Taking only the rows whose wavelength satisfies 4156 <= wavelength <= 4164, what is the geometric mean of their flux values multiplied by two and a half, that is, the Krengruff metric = 19.1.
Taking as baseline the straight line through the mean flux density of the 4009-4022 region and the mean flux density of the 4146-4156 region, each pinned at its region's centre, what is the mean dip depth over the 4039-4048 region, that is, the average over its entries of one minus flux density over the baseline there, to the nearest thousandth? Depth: 0.042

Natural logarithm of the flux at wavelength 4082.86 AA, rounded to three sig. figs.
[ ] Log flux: 2.07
